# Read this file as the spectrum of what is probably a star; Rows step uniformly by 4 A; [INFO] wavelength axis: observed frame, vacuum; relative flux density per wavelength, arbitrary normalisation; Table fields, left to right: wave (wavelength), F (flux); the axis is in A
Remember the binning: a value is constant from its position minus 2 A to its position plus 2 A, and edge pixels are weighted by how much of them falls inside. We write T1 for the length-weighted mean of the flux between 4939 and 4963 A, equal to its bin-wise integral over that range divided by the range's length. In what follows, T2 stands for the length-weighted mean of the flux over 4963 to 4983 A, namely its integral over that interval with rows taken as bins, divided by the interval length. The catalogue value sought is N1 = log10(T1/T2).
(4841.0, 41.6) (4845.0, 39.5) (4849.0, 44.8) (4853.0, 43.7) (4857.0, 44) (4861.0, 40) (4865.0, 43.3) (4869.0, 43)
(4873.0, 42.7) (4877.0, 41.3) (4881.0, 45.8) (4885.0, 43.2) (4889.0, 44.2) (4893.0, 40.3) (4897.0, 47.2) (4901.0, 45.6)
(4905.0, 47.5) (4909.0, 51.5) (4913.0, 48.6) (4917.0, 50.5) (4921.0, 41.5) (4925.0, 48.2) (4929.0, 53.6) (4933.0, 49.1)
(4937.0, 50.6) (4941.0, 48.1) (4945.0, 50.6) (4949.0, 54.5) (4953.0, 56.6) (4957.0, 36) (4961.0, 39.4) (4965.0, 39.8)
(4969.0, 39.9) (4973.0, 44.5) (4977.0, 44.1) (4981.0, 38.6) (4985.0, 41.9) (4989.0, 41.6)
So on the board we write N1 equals 0.06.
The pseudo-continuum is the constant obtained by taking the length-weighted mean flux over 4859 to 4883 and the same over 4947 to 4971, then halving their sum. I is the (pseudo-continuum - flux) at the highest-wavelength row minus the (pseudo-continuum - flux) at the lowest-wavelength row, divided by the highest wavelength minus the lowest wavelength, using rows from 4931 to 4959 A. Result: 0.55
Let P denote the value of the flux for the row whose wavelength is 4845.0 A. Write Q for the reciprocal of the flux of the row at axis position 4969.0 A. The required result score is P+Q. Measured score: 39.5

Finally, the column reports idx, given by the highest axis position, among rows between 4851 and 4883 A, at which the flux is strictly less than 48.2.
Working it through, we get 4881.0 A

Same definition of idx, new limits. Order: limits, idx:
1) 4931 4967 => 4965.0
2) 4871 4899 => 4897.0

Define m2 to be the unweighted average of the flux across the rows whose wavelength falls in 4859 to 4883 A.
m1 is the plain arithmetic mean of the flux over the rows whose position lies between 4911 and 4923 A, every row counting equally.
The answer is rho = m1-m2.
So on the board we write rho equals 4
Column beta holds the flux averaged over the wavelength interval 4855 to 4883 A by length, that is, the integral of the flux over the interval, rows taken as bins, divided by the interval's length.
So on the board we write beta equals 43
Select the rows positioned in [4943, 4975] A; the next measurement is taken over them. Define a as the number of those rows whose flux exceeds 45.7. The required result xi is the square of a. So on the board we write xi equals 9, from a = 3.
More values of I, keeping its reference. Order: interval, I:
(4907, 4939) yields 0.03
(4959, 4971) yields -0.06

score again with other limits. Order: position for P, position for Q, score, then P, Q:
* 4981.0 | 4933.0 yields 38.6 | 38.6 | 0.0204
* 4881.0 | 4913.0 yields 45.8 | 45.8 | 0.0206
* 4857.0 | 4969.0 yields 44.0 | 44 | 0.0251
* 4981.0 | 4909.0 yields 38.6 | 38.6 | 0.0194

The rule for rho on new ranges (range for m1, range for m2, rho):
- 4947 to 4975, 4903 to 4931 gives -4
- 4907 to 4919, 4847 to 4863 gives 7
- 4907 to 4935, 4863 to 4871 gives 6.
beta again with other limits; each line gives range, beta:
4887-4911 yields 46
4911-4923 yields 47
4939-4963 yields 48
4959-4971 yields 40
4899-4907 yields 47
